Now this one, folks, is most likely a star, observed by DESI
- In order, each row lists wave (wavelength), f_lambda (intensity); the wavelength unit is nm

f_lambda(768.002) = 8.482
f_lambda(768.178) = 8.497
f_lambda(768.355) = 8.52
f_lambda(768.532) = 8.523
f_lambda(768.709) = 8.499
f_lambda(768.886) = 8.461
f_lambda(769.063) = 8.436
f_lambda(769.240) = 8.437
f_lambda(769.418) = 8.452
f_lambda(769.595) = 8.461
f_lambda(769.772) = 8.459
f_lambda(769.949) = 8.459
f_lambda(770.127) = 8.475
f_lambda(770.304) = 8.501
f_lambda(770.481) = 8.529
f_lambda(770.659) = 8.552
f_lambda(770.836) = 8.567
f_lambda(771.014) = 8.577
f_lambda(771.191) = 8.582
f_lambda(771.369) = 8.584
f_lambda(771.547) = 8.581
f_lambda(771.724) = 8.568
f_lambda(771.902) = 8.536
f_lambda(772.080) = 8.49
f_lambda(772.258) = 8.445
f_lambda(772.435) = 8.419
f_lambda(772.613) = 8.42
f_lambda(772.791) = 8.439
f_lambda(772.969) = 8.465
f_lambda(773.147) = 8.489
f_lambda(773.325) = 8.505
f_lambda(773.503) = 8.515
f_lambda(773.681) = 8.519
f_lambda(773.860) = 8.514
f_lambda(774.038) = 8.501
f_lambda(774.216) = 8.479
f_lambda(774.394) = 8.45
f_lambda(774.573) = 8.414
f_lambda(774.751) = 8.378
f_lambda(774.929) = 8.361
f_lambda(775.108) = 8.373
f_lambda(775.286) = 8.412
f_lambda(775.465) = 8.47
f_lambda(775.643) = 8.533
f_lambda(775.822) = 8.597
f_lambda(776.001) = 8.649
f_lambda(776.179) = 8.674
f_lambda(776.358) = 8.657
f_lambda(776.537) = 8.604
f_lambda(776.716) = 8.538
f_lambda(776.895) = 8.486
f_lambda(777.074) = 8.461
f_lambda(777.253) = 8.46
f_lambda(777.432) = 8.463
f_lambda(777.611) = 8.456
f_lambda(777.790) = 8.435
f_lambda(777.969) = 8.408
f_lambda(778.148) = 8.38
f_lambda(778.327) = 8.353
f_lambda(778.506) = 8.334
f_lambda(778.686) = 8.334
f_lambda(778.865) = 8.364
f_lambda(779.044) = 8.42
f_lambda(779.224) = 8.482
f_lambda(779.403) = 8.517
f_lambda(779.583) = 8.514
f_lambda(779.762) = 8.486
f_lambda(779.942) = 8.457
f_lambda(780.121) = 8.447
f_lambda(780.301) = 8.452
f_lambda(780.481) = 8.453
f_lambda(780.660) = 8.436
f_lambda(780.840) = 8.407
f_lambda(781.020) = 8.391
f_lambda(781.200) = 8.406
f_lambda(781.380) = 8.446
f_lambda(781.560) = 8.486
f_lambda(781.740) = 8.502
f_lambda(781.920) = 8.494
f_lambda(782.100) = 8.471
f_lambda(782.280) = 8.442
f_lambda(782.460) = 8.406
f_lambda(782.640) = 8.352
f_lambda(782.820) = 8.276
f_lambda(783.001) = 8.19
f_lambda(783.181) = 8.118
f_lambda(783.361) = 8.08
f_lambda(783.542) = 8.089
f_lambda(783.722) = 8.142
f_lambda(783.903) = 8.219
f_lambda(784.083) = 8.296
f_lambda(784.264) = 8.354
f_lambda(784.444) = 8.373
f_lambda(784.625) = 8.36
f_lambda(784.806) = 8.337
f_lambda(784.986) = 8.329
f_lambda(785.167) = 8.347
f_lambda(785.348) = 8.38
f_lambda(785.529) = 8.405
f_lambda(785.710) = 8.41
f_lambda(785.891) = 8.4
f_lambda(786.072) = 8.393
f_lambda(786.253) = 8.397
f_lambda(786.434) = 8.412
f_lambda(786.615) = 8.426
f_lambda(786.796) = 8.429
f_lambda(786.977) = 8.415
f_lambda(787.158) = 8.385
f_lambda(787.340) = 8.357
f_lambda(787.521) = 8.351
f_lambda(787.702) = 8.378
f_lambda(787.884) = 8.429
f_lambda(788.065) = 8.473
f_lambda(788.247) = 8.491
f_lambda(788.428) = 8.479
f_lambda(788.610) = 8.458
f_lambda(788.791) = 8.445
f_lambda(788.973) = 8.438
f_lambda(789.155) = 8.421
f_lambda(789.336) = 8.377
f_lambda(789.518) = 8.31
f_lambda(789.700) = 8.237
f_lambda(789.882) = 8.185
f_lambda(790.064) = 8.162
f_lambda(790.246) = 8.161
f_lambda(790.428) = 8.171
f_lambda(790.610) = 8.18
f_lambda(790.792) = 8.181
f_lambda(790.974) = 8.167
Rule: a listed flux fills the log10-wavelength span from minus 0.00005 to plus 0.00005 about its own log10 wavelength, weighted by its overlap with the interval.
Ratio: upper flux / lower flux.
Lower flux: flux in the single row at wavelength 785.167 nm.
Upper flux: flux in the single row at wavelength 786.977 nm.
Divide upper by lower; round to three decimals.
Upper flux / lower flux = 1.008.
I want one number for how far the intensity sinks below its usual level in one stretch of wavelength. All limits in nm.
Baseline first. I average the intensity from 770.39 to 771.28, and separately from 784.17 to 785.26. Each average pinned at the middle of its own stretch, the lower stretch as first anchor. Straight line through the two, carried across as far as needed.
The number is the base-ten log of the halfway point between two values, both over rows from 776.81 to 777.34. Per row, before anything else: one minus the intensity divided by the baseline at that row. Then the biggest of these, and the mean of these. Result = -3.78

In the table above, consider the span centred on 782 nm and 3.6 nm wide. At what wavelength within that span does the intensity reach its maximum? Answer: 781.740 nm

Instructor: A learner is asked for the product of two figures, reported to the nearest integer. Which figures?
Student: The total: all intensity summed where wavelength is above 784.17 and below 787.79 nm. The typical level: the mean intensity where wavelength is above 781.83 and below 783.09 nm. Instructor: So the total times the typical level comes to 1404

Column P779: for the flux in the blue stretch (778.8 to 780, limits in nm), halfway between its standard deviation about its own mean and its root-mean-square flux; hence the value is 4.26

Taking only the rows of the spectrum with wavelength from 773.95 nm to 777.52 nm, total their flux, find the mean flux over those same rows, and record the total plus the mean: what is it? 178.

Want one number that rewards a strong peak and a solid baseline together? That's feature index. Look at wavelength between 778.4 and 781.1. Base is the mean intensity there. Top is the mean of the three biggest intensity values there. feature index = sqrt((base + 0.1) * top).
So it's 8.52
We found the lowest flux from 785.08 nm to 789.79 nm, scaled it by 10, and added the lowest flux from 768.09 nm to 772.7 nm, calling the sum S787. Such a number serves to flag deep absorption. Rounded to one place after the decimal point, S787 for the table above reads 90.8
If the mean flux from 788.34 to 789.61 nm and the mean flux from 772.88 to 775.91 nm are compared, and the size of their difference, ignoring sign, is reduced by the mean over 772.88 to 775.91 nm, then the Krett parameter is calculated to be -8.42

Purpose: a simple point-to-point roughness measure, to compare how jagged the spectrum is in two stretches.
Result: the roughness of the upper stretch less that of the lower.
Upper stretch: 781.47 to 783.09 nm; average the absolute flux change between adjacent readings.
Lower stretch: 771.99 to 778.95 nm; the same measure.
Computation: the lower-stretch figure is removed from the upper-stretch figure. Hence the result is 0.014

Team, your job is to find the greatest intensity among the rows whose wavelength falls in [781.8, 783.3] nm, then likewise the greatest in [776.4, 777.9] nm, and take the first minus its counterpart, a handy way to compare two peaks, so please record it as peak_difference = -0.110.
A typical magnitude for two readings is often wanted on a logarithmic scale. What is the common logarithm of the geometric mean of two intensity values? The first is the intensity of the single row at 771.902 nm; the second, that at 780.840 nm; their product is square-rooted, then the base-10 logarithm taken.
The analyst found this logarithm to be 0.928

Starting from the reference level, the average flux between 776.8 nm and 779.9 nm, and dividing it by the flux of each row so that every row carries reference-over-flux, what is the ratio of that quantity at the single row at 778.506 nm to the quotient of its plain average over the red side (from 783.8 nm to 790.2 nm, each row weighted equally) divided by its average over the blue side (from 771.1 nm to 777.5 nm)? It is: 1.00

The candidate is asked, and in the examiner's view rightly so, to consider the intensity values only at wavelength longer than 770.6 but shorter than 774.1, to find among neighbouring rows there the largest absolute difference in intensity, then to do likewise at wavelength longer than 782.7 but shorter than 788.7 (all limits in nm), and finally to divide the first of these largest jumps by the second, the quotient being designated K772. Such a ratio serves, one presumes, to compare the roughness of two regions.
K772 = 0.53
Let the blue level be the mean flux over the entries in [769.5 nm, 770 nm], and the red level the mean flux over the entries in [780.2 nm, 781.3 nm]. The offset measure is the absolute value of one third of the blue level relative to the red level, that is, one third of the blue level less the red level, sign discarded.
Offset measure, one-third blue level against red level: 5.60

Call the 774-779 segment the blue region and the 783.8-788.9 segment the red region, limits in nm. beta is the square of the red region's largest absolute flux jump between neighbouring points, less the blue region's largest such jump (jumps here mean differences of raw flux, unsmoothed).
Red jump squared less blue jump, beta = -0.060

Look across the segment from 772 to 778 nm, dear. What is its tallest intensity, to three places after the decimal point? 8.674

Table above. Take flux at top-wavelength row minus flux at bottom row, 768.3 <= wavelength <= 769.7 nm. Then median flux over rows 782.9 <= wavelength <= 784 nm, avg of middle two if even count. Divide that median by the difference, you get -138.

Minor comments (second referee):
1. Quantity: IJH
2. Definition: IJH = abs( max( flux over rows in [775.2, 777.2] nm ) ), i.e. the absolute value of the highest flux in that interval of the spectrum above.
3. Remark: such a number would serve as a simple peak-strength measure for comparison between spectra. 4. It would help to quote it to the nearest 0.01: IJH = 8.67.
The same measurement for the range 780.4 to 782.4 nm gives 8.50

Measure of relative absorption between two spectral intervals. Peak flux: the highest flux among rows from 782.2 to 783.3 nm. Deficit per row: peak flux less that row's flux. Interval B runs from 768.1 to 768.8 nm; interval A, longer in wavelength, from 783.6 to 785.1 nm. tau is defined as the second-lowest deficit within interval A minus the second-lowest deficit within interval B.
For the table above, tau 0.16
